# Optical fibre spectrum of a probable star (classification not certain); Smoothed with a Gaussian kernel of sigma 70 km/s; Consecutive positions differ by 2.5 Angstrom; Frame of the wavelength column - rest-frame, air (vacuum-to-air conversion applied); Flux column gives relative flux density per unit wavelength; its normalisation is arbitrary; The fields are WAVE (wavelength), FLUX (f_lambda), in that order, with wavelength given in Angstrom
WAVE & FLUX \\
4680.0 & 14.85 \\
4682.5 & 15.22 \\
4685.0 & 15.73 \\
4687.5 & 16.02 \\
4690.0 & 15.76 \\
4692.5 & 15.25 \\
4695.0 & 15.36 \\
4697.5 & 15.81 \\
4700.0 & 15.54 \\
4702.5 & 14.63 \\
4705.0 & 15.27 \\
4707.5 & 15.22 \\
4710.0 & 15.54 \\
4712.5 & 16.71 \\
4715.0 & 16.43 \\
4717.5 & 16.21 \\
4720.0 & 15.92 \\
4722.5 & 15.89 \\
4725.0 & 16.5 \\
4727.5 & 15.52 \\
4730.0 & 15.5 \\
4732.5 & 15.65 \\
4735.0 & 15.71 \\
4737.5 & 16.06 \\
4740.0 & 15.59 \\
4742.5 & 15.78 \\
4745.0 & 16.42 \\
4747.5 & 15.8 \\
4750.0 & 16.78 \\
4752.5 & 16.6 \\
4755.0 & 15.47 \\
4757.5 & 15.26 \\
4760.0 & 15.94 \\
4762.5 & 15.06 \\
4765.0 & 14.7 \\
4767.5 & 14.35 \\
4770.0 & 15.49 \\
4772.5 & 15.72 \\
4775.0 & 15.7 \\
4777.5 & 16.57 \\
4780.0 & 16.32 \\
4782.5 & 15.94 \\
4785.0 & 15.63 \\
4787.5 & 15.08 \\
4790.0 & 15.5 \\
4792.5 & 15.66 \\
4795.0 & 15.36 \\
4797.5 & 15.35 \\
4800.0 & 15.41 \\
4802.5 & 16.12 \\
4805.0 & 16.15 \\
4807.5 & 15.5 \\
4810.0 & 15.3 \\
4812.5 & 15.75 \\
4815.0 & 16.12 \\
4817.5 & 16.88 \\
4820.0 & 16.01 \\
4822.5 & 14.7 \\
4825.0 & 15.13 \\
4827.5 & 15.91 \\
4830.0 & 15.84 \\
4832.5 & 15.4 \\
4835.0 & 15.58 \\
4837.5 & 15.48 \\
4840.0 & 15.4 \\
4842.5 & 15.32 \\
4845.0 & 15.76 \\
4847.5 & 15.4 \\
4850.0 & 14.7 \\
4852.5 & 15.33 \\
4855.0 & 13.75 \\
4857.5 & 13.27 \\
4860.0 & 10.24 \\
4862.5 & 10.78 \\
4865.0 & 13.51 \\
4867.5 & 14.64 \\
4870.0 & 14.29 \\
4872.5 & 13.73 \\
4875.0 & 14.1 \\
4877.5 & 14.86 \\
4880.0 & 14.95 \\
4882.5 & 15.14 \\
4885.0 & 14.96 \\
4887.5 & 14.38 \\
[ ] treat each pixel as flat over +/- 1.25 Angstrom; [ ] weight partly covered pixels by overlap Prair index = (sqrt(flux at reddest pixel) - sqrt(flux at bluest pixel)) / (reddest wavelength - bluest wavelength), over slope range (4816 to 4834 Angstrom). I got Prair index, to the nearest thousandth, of -0.012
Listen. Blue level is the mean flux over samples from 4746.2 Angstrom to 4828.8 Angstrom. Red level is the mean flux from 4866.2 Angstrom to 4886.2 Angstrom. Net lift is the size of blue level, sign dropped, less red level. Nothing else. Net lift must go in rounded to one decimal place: 1.1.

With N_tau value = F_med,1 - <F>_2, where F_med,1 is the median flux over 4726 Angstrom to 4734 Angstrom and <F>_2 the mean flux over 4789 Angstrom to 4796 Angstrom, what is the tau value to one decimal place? 0.0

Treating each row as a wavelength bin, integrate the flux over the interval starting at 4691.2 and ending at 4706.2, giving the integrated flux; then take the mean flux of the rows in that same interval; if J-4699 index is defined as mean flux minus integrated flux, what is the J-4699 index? -214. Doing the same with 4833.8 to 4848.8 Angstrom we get -217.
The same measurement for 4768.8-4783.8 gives -223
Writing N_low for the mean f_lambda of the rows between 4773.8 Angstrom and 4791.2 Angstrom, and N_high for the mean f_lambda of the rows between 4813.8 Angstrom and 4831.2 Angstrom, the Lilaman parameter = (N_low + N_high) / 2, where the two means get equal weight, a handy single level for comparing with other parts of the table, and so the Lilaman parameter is 15.8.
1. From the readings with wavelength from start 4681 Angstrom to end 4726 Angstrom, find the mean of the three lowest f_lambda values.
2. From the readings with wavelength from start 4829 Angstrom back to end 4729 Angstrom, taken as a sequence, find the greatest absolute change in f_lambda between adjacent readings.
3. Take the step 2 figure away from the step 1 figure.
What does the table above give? 13.7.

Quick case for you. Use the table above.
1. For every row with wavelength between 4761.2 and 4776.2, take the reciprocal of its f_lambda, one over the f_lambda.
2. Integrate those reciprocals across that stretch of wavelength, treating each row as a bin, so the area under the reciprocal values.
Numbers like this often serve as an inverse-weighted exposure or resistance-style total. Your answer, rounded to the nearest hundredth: 0.99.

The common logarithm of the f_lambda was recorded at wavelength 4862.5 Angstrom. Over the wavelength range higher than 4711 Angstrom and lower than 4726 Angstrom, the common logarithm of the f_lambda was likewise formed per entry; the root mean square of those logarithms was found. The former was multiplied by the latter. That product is 1.25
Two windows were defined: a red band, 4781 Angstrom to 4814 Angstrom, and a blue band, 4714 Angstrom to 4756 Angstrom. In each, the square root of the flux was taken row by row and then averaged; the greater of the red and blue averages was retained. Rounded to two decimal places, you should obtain 4.00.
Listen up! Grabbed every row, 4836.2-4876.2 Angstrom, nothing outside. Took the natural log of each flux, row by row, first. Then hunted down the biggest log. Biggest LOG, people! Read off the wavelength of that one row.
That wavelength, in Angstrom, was 4845.0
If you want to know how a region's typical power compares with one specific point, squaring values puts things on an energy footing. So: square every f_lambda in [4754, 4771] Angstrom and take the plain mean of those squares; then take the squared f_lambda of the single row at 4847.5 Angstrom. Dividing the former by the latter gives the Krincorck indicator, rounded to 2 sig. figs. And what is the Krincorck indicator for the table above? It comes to 0.97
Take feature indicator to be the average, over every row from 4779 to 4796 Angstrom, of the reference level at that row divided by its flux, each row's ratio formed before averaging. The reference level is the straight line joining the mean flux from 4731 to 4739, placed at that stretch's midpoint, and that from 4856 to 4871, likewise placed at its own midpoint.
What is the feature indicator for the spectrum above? 0.932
